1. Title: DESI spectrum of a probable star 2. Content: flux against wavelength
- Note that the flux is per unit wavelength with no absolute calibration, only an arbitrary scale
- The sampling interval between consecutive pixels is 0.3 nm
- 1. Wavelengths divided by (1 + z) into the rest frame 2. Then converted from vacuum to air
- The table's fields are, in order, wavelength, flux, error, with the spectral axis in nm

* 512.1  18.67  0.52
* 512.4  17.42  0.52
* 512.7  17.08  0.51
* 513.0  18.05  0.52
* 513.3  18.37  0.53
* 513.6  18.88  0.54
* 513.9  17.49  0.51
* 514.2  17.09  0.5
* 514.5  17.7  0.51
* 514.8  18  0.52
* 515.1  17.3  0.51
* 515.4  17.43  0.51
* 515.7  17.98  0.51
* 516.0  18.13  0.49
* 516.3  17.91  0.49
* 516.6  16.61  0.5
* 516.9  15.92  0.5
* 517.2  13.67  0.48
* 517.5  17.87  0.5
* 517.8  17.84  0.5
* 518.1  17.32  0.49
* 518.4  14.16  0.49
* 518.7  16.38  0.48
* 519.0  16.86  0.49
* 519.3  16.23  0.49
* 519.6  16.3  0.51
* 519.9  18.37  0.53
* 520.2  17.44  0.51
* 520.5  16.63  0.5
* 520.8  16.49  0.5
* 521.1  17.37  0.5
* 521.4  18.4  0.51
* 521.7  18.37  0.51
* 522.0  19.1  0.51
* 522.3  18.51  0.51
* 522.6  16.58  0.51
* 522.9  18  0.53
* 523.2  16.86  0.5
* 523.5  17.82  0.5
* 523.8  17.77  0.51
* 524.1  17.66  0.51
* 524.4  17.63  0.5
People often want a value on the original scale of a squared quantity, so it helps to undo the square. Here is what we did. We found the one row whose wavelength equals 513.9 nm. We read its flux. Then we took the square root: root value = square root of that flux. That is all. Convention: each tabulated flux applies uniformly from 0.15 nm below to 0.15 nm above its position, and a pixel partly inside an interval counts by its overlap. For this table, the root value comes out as 4.18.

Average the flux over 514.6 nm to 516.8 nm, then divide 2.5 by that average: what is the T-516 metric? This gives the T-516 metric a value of 0.142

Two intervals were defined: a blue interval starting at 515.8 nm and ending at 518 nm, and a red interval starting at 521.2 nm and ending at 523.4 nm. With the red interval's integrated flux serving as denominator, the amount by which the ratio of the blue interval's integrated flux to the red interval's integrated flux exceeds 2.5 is -1.56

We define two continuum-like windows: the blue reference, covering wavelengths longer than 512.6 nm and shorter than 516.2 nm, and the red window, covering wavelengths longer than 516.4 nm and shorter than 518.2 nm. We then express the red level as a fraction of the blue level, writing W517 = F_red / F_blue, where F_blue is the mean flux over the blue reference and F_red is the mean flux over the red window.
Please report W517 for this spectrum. 0.930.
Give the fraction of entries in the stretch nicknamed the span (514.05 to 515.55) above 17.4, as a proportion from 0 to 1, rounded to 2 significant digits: 0.60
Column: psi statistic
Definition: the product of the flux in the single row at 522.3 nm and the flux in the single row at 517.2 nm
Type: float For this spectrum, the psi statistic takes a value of 253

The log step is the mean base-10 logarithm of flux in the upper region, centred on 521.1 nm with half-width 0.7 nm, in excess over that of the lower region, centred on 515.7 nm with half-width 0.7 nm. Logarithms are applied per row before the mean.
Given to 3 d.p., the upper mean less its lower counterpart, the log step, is -0.008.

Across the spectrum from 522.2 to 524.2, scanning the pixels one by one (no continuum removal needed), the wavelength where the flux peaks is 522.3 nm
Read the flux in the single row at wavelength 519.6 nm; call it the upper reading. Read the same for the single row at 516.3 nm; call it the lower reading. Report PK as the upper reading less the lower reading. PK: -1.6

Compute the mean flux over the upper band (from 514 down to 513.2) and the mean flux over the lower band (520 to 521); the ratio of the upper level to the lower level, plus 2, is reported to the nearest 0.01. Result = 3.08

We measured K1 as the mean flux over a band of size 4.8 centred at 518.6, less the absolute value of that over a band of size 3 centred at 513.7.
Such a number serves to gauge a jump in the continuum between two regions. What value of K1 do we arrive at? -1.1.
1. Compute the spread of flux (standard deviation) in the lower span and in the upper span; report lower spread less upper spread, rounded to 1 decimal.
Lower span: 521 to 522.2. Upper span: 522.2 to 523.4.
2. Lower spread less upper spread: -0.2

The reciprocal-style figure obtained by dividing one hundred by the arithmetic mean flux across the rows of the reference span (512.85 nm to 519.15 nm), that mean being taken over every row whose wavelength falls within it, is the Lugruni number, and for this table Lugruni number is 5.82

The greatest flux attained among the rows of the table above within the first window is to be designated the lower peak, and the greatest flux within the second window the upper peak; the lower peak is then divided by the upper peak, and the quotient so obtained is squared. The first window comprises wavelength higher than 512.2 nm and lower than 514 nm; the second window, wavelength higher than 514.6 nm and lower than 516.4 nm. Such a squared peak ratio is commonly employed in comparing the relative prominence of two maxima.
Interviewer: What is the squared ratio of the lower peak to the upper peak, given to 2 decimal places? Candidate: 1.08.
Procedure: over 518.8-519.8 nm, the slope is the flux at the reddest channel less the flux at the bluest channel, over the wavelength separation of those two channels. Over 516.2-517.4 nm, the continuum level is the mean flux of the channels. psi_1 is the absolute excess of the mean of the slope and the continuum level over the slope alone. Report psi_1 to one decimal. 8.5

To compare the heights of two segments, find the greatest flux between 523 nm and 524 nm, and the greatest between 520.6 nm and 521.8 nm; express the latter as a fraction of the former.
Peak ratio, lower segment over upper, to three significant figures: 1.03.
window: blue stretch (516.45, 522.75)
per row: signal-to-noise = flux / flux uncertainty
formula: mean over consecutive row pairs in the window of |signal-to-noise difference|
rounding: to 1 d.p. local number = 2.0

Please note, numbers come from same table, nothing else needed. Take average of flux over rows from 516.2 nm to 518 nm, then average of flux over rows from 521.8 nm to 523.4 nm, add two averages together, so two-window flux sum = 34.45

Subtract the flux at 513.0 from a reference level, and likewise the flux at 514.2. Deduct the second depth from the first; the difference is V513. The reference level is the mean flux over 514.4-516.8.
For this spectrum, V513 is -1.0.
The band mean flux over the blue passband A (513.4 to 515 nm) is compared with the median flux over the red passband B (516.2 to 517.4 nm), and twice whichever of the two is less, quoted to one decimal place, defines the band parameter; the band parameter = 32.5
